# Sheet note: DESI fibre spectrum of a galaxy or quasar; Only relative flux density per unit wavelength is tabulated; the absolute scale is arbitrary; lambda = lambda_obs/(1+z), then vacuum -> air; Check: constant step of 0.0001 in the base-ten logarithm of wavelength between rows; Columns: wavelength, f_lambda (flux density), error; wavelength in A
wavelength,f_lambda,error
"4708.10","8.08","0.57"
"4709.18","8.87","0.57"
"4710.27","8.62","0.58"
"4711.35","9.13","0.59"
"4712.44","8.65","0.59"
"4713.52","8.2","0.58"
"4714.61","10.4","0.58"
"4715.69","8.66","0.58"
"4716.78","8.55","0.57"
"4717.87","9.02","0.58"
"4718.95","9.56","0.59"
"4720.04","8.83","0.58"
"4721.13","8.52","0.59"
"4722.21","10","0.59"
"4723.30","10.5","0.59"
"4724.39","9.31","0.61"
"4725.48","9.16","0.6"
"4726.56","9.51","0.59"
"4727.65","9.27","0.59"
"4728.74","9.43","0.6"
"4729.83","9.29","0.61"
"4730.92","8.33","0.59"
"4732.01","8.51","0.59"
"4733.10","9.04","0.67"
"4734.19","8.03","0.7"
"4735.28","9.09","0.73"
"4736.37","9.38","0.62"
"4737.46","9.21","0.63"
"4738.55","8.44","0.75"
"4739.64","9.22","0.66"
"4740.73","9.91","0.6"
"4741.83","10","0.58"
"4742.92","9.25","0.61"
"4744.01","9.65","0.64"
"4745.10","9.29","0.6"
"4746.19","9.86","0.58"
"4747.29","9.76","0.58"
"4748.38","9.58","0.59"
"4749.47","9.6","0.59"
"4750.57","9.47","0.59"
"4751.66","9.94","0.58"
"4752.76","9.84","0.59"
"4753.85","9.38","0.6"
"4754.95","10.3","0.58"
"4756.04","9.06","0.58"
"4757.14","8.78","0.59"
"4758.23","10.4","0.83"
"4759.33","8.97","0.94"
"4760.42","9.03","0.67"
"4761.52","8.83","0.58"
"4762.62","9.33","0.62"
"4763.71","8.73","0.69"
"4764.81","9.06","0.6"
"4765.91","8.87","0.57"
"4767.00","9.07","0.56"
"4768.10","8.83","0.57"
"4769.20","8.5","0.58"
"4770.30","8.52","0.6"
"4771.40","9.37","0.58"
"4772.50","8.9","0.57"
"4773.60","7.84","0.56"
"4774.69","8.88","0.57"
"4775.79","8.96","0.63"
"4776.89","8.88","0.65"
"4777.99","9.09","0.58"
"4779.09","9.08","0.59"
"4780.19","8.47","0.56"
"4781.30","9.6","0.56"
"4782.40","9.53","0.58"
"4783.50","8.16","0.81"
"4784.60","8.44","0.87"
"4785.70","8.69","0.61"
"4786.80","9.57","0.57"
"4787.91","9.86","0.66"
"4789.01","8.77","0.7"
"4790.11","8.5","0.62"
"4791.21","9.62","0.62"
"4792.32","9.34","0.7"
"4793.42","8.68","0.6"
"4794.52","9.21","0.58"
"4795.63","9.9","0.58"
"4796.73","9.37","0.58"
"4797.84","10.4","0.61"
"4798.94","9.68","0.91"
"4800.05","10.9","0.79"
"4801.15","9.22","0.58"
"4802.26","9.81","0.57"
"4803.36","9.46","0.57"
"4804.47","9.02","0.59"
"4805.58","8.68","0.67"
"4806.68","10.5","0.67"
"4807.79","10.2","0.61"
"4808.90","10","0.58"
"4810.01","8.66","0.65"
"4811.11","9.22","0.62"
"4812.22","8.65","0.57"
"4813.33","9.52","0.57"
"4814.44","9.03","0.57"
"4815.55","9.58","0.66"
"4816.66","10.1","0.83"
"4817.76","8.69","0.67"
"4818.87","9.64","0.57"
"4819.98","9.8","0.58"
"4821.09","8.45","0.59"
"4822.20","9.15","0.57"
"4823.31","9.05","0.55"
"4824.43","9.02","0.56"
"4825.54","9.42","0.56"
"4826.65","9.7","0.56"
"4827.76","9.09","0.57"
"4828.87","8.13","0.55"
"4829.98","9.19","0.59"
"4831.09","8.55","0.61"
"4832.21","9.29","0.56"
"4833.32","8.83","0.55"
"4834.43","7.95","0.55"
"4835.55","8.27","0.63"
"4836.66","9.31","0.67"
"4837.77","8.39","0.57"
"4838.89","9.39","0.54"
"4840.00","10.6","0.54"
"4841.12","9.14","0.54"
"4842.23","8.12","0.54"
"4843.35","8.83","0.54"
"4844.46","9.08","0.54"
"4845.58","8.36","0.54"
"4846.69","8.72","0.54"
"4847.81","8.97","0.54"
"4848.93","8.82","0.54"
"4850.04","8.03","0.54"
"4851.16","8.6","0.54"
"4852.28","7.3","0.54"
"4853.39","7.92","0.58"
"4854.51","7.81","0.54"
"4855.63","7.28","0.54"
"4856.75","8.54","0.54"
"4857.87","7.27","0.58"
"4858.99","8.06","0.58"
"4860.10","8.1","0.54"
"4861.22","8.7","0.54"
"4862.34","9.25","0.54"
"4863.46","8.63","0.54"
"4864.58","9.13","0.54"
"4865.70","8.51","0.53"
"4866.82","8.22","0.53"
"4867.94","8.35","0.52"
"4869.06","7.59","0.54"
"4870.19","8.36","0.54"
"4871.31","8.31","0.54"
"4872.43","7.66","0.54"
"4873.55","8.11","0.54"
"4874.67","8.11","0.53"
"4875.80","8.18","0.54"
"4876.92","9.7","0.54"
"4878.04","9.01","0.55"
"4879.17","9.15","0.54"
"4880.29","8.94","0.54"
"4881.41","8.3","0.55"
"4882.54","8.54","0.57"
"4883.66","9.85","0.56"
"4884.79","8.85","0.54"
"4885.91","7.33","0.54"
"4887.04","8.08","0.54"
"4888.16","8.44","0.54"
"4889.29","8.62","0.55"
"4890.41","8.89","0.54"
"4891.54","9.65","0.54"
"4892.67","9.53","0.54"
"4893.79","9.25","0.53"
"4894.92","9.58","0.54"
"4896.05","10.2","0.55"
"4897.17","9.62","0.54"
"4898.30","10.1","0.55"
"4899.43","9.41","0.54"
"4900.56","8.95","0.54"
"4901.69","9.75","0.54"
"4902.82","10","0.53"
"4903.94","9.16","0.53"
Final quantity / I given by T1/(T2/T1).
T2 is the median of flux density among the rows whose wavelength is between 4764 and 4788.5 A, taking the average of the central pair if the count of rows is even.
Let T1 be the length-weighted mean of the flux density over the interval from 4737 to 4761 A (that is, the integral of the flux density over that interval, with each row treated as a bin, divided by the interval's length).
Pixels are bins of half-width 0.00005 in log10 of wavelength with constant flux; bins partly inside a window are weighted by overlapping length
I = 10.1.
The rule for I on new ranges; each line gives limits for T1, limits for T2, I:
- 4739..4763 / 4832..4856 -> 10.5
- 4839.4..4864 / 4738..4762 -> 7.5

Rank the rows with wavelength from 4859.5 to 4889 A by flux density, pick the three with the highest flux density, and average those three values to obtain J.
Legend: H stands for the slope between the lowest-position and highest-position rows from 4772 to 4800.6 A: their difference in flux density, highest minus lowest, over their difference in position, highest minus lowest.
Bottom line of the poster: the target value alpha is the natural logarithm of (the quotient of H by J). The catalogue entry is -4.88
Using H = 0.073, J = 9.6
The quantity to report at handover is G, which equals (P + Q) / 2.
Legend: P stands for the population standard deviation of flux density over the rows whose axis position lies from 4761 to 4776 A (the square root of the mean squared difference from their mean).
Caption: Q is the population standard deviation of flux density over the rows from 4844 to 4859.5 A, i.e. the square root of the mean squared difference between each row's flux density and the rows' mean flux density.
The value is 0.49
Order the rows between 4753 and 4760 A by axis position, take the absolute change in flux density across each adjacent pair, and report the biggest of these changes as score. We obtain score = 1.6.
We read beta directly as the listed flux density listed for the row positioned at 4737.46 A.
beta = 9.21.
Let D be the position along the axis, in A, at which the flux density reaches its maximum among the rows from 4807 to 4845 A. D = 4840.00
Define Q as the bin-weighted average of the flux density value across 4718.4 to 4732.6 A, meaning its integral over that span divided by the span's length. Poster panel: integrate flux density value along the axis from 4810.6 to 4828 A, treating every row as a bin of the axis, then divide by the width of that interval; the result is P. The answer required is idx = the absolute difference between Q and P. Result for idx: 0.01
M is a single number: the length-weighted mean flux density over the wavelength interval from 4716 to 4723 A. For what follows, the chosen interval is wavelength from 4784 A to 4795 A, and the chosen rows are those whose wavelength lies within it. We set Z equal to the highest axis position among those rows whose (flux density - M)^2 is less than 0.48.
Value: 4794.52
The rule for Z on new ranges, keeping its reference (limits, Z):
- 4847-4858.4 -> 4856.75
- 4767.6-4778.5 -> 4777.99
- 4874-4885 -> 4884.79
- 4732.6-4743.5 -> 4742.92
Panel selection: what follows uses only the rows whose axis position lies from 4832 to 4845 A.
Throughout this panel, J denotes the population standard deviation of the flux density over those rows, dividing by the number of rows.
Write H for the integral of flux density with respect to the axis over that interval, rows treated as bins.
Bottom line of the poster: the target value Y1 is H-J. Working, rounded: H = 116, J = 0.69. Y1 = 115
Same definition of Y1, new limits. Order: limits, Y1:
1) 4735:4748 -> 122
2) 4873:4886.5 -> 116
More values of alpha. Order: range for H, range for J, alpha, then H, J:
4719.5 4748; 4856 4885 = -5.64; 0.034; 9.6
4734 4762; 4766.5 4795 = -5.80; 0.029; 9.7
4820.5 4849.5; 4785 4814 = -6.68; 0.013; 10.6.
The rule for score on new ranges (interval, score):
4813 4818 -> 1.4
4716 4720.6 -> 0.7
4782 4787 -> 1.4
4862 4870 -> 0.8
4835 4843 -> 1.5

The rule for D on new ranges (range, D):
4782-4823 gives 4800.05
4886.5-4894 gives 4891.54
